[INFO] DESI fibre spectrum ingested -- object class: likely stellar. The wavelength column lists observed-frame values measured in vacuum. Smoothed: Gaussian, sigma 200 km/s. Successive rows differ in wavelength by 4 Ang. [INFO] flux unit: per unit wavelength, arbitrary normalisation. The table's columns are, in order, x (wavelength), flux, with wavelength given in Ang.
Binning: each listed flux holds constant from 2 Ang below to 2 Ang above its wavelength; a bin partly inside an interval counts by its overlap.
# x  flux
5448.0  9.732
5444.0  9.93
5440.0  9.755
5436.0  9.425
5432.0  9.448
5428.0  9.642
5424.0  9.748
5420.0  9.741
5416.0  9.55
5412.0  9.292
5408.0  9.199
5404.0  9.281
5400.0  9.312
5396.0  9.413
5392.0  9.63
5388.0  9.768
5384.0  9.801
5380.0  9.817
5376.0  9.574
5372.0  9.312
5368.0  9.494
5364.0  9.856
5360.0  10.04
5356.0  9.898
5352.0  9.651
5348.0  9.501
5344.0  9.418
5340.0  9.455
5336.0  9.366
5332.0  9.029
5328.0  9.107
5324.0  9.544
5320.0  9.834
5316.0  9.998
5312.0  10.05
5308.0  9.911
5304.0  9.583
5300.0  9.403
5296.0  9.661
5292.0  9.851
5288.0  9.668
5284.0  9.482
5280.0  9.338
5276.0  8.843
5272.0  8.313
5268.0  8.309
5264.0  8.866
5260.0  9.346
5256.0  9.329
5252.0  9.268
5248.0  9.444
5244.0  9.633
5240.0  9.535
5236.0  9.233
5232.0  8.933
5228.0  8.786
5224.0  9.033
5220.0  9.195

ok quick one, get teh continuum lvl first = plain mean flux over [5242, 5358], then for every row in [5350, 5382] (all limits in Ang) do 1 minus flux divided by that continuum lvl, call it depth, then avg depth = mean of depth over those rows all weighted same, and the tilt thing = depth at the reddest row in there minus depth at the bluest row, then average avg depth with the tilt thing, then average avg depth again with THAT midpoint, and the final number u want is -0.027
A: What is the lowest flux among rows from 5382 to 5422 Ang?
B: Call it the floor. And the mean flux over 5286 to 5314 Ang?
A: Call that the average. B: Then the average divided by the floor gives 1.06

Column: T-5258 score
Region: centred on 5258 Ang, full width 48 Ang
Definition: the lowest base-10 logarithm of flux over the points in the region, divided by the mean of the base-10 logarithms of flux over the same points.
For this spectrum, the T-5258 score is 0.958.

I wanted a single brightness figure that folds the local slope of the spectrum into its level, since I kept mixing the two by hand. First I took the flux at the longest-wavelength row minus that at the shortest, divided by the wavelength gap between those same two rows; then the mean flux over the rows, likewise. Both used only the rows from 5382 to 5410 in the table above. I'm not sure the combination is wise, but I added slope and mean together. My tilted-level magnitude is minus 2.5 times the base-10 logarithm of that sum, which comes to -2.44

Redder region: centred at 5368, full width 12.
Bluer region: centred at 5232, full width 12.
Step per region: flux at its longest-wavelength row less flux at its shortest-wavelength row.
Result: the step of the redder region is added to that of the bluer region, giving -0.10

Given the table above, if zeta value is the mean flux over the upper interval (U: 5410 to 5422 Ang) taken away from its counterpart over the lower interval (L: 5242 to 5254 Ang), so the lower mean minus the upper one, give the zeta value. -0.1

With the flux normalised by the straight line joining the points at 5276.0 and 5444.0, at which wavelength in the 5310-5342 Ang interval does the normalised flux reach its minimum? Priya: 5332.0 Ang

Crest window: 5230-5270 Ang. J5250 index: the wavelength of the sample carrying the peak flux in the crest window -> 5244.0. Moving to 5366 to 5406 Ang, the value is 5380.0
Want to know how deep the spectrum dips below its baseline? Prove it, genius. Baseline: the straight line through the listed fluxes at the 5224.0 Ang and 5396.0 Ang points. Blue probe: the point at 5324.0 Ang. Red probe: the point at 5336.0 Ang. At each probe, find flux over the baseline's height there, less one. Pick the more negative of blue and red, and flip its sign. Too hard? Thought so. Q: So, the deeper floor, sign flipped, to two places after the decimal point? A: -0.01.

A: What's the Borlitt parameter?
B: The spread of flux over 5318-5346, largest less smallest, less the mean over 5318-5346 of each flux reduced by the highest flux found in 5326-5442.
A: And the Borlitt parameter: 1.5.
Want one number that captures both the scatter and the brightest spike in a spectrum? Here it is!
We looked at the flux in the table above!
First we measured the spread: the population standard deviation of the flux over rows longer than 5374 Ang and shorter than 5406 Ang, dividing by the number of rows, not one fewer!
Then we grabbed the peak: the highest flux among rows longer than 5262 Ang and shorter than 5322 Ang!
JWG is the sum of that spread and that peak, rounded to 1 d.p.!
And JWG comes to 10.3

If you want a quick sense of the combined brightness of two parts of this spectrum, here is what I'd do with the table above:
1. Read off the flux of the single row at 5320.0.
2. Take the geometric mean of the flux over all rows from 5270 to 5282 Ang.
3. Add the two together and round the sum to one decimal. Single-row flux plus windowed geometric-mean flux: 18.7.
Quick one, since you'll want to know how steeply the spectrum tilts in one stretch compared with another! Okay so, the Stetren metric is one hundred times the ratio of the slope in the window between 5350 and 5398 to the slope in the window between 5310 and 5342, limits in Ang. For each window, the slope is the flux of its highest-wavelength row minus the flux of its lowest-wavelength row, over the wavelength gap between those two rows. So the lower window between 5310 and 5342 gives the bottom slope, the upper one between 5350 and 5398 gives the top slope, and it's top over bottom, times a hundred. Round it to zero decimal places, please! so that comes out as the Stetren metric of 25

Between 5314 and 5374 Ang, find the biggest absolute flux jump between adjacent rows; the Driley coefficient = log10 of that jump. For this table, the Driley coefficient -0.36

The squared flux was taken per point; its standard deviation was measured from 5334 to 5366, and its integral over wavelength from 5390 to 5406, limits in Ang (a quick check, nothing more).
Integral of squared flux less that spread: 1412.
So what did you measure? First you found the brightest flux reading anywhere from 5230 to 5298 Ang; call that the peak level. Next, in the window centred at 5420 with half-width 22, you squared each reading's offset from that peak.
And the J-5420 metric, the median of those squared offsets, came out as 0.16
